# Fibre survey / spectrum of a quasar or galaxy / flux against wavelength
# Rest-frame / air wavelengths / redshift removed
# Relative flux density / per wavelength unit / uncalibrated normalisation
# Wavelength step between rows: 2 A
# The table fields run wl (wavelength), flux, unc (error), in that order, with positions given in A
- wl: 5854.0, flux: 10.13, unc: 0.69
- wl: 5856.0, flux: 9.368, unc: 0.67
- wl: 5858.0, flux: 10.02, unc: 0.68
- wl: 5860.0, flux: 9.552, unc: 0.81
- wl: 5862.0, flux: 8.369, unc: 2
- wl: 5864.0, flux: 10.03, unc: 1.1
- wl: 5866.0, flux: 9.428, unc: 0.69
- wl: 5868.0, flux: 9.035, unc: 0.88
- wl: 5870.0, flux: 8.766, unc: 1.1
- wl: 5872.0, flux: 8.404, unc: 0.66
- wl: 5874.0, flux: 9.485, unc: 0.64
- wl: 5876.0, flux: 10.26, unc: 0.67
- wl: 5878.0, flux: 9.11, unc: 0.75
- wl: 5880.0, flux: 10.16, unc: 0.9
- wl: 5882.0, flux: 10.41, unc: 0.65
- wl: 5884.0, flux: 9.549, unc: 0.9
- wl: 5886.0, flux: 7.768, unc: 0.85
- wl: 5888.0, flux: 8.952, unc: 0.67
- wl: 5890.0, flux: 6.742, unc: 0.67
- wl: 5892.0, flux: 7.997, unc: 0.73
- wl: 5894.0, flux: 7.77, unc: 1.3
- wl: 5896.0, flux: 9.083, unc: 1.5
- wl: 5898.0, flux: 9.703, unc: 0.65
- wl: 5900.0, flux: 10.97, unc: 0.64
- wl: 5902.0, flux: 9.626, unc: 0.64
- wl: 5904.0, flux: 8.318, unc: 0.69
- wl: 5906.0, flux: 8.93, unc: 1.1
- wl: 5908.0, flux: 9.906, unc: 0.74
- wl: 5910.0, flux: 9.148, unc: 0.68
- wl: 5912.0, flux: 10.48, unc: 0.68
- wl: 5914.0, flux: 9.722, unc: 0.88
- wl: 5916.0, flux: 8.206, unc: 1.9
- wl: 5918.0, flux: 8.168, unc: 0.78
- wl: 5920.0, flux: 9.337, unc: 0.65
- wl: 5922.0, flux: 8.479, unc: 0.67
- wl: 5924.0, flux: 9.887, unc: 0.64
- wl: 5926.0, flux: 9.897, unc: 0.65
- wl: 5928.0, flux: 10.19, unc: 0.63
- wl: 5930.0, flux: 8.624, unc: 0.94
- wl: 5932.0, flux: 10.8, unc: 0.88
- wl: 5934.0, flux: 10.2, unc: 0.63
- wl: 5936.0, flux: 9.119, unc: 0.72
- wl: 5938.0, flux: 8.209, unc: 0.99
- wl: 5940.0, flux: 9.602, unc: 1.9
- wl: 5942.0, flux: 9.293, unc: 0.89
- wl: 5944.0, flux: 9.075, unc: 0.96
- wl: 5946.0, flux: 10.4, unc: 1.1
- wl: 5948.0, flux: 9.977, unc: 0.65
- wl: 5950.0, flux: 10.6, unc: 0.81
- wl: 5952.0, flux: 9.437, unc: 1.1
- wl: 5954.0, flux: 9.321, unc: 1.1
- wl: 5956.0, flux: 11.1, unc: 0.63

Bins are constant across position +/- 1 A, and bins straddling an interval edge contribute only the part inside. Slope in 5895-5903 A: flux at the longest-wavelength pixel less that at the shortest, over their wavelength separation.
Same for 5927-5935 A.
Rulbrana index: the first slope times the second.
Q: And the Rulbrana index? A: 0.00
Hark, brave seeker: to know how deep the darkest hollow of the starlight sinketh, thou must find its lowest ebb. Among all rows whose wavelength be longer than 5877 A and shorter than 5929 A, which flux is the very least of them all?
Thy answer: 6.742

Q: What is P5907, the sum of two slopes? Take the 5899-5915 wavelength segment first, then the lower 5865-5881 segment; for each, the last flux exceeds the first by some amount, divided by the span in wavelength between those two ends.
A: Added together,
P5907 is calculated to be -0.04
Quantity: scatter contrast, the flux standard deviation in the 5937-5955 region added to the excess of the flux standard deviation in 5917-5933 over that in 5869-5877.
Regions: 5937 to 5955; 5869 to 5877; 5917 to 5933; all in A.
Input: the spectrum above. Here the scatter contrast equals 0.8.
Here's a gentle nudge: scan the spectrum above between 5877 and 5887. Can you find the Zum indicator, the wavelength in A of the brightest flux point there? 5882.0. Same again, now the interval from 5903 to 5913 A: 5912.0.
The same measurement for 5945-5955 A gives 5950.0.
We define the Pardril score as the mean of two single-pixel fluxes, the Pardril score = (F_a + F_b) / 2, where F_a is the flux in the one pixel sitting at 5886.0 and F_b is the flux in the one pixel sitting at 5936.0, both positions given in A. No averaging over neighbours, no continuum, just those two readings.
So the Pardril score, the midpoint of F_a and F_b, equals 8.4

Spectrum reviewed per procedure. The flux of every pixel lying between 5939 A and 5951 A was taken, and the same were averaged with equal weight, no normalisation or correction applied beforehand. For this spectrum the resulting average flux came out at 9.8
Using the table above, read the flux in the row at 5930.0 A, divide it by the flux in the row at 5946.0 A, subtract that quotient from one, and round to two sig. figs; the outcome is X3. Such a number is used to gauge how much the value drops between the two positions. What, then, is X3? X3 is 0.17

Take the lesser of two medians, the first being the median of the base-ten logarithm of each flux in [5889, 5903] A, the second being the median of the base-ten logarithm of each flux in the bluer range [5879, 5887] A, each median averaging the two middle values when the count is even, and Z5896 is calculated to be 0.958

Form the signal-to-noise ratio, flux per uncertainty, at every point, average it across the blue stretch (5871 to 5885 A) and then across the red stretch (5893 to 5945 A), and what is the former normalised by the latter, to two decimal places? 1.13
